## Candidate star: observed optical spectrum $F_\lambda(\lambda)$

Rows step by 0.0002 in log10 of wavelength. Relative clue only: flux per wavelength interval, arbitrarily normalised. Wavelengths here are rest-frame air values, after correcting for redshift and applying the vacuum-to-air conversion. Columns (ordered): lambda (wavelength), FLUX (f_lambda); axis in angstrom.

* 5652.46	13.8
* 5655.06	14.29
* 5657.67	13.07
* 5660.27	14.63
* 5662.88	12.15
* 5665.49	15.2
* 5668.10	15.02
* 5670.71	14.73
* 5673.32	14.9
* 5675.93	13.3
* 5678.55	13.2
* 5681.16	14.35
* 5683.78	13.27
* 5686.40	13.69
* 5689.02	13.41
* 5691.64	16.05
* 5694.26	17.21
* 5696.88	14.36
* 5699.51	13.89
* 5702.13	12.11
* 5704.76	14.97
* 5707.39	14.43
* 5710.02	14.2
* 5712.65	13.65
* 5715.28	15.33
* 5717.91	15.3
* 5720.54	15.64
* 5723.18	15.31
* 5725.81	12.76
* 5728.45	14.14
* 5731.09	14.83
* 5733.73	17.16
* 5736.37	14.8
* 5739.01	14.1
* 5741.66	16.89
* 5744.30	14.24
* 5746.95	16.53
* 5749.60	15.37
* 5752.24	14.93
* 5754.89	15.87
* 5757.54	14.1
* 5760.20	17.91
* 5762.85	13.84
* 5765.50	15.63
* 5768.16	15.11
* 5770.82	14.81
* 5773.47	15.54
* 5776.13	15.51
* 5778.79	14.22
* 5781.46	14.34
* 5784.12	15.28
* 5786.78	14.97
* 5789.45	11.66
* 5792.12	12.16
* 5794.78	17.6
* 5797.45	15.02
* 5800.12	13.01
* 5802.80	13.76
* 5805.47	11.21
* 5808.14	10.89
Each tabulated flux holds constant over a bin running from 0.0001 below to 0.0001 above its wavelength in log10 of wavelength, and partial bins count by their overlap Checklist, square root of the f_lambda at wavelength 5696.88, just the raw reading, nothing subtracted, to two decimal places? 3.79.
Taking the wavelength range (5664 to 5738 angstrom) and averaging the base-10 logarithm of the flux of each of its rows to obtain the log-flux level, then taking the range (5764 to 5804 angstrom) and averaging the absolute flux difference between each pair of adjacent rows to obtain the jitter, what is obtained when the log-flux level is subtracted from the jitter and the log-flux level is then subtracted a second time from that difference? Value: -1.0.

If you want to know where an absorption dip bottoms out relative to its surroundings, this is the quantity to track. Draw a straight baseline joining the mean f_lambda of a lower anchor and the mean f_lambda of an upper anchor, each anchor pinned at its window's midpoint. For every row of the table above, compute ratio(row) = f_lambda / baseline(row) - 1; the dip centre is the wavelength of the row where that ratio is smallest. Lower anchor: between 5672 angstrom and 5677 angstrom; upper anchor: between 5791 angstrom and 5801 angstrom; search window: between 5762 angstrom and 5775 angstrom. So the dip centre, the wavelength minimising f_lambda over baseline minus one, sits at 5762.85 angstrom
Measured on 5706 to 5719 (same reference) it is 5712.65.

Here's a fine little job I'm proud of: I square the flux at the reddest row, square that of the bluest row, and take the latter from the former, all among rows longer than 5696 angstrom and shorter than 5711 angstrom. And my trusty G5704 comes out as -5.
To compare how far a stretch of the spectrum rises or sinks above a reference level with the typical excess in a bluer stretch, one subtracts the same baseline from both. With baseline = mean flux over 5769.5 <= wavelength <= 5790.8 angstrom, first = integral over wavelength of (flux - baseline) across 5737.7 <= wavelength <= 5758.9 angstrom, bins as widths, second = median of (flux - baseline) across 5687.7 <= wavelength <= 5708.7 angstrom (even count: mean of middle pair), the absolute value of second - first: 15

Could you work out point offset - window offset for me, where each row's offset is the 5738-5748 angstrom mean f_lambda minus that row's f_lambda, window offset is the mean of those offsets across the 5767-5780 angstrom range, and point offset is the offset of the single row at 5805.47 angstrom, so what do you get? 3.8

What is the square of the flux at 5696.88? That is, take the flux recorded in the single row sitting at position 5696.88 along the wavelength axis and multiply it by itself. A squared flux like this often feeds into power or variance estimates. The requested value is 206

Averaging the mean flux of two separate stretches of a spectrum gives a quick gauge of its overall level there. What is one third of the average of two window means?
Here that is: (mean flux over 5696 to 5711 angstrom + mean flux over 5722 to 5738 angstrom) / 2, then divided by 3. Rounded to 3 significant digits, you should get 4.80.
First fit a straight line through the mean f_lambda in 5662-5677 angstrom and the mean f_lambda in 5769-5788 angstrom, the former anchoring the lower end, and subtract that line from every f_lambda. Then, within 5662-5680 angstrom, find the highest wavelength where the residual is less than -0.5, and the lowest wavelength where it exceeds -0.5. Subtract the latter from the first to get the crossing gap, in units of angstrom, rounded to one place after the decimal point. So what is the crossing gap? 13.1 angstrom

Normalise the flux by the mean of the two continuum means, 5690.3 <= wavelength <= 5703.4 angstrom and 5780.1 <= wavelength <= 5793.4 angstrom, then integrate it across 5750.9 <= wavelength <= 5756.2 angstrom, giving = 5.75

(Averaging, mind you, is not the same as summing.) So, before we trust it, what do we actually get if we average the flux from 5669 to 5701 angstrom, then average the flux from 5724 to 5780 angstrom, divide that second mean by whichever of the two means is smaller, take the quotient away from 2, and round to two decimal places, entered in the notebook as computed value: 0.94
